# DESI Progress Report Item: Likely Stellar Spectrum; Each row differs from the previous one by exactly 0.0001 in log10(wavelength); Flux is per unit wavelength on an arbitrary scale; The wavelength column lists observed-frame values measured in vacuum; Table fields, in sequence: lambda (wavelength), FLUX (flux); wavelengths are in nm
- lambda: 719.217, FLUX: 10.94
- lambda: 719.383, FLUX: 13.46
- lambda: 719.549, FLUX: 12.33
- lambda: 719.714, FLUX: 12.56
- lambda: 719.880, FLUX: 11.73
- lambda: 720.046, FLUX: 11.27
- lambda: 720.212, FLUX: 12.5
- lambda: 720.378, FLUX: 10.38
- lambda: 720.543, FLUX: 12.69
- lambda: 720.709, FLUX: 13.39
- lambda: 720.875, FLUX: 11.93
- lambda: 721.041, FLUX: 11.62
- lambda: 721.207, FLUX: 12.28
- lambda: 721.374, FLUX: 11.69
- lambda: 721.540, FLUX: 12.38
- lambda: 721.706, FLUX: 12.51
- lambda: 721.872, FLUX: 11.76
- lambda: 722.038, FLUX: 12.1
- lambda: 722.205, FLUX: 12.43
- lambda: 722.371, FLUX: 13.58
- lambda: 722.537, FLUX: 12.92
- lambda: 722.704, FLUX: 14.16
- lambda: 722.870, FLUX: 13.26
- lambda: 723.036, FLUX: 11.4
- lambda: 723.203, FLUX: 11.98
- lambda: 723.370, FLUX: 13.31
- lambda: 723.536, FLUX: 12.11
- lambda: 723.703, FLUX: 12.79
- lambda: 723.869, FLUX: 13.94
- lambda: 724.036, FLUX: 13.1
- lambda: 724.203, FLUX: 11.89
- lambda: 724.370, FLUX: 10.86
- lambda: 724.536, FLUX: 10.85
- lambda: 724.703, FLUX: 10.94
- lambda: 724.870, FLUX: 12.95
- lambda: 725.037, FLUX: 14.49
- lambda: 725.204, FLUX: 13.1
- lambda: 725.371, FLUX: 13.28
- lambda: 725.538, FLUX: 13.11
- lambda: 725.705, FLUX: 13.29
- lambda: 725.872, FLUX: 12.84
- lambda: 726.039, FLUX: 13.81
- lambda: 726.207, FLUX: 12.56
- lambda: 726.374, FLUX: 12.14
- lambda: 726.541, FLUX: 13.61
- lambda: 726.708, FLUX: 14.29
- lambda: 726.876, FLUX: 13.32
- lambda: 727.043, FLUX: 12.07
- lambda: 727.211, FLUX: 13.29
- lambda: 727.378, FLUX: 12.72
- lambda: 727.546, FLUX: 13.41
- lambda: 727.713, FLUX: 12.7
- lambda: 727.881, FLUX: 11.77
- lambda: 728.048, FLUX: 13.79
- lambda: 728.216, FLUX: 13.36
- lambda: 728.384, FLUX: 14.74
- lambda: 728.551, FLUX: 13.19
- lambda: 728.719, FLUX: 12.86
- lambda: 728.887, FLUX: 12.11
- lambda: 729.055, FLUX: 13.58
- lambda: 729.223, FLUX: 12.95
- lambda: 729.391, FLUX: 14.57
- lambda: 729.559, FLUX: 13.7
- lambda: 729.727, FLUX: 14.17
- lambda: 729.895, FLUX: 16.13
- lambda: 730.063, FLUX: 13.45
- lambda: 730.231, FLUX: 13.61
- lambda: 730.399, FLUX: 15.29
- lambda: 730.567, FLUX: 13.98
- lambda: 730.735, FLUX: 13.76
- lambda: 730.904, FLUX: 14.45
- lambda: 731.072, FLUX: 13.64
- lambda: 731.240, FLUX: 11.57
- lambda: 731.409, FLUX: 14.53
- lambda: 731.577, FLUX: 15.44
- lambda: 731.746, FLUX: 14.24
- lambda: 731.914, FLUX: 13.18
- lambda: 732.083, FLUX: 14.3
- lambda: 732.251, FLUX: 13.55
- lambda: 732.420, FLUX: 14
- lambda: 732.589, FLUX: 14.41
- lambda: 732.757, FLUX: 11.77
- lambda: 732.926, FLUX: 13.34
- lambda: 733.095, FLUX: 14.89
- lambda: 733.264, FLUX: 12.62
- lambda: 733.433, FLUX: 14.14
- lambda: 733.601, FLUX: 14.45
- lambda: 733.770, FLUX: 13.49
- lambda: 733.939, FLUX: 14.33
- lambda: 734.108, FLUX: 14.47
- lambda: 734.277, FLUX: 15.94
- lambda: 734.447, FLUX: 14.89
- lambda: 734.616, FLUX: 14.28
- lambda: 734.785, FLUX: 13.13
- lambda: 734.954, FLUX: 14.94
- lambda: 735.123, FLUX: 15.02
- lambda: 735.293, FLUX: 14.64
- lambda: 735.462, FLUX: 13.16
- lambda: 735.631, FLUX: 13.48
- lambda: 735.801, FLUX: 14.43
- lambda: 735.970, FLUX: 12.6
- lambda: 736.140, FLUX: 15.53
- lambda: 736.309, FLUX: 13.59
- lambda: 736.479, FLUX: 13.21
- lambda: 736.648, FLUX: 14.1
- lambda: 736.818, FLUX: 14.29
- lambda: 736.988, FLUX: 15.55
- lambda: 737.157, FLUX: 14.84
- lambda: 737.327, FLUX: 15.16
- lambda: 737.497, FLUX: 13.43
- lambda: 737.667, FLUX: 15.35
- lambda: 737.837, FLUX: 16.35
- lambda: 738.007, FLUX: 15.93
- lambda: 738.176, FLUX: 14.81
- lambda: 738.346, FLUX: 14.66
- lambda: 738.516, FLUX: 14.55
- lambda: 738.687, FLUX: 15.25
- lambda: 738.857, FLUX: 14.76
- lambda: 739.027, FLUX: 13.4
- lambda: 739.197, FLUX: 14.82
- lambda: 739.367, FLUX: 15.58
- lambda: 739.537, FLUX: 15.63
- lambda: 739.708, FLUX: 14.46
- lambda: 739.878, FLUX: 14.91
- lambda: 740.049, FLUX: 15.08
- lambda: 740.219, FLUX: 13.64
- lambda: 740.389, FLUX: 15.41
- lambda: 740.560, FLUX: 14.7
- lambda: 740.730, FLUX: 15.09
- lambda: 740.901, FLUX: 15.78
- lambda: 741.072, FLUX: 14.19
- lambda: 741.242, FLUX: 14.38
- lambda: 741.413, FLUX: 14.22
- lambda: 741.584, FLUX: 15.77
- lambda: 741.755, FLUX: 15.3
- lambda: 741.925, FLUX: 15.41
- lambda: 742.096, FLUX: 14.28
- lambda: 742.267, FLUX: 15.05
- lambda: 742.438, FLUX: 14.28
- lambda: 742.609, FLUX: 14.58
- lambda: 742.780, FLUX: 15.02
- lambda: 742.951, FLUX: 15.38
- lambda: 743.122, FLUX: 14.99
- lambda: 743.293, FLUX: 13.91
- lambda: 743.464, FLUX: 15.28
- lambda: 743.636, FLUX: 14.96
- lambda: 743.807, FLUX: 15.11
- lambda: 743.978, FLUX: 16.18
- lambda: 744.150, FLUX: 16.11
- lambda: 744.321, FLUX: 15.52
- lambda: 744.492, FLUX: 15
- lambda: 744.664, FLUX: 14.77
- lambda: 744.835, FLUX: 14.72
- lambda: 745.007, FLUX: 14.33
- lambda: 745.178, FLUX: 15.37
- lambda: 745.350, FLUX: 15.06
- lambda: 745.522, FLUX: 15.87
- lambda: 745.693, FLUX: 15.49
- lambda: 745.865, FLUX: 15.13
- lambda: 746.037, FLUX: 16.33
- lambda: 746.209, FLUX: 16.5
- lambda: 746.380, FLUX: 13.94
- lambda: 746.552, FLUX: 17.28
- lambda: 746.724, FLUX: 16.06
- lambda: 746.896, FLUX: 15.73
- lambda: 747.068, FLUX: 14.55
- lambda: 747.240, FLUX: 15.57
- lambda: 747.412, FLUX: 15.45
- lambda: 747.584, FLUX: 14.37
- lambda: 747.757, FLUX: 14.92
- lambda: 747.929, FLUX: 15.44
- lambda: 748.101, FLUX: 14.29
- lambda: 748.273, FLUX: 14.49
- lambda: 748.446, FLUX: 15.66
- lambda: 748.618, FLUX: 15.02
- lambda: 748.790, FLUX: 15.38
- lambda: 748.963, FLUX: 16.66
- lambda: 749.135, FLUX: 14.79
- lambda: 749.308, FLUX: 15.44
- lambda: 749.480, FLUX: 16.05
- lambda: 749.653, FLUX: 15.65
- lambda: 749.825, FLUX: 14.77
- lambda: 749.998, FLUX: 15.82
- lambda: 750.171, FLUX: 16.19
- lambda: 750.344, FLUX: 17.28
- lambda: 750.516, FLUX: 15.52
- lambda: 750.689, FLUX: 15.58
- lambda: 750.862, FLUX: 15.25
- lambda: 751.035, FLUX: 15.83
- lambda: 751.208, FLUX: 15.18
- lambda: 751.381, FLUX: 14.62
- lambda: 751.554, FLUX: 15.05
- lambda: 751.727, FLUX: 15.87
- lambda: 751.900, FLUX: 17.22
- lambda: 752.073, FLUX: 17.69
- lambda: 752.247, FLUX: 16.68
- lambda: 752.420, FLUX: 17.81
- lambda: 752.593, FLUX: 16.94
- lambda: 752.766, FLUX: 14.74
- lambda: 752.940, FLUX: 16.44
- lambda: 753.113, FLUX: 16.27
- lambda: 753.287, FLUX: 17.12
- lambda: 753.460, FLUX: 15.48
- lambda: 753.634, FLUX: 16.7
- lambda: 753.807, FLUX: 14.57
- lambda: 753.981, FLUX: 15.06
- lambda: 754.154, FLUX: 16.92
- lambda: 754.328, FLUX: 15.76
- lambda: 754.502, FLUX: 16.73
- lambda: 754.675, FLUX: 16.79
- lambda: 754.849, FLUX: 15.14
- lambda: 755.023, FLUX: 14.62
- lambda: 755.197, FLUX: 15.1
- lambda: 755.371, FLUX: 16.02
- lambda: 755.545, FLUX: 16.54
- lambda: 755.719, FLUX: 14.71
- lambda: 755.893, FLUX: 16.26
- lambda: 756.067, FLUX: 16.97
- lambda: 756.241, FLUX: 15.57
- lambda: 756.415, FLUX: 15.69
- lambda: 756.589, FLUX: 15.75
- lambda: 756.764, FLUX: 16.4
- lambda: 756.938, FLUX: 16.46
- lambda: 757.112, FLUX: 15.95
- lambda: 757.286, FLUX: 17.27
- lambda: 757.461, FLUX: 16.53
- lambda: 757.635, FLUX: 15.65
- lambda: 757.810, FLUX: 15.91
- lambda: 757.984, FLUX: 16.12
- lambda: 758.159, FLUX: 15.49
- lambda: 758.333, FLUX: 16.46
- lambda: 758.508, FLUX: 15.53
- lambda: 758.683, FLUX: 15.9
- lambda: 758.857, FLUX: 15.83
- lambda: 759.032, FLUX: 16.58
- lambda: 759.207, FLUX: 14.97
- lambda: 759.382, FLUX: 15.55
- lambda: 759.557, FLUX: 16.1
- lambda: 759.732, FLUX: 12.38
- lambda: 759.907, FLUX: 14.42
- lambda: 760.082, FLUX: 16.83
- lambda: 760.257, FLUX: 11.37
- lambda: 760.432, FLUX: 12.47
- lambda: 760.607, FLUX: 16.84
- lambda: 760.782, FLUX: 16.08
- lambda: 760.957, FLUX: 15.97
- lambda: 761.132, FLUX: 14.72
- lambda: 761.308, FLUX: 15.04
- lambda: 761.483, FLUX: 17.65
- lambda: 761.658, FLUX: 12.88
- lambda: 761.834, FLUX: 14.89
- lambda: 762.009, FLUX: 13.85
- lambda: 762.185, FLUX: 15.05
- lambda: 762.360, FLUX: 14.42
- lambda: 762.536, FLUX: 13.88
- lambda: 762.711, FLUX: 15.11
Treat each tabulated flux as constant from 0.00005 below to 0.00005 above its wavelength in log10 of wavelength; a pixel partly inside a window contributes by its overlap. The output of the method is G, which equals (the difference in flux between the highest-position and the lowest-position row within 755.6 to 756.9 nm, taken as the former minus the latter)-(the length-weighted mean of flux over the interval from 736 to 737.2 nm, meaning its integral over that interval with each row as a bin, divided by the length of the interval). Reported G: -12.7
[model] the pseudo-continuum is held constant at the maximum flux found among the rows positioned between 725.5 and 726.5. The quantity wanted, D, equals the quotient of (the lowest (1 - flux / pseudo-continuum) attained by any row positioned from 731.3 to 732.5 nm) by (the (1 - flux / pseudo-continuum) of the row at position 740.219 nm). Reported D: -10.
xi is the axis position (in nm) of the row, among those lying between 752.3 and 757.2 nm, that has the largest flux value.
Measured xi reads 752.420 nm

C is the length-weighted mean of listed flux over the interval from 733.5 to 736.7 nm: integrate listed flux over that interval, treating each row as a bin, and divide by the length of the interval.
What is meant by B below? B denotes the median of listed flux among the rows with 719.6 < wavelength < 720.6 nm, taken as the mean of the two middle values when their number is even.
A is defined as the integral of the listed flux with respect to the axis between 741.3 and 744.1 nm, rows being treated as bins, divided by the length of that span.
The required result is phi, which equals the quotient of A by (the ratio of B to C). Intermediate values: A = 15.0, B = 12.1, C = 14.2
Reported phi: 17.6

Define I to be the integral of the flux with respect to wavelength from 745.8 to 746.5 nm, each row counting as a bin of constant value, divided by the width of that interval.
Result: 15.6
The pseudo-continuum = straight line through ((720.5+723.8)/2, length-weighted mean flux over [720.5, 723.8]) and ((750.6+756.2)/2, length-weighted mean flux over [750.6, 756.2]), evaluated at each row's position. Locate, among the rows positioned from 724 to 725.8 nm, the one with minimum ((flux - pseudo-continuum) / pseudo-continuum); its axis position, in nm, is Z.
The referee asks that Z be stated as 724.536 nm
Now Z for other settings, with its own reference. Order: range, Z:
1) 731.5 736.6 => 732.757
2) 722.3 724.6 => 724.536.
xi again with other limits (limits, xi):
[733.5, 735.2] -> 734.277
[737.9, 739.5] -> 738.007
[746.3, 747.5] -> 746.552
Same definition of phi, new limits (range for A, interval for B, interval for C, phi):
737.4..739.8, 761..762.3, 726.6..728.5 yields 13.3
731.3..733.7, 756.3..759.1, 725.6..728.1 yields 11.4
